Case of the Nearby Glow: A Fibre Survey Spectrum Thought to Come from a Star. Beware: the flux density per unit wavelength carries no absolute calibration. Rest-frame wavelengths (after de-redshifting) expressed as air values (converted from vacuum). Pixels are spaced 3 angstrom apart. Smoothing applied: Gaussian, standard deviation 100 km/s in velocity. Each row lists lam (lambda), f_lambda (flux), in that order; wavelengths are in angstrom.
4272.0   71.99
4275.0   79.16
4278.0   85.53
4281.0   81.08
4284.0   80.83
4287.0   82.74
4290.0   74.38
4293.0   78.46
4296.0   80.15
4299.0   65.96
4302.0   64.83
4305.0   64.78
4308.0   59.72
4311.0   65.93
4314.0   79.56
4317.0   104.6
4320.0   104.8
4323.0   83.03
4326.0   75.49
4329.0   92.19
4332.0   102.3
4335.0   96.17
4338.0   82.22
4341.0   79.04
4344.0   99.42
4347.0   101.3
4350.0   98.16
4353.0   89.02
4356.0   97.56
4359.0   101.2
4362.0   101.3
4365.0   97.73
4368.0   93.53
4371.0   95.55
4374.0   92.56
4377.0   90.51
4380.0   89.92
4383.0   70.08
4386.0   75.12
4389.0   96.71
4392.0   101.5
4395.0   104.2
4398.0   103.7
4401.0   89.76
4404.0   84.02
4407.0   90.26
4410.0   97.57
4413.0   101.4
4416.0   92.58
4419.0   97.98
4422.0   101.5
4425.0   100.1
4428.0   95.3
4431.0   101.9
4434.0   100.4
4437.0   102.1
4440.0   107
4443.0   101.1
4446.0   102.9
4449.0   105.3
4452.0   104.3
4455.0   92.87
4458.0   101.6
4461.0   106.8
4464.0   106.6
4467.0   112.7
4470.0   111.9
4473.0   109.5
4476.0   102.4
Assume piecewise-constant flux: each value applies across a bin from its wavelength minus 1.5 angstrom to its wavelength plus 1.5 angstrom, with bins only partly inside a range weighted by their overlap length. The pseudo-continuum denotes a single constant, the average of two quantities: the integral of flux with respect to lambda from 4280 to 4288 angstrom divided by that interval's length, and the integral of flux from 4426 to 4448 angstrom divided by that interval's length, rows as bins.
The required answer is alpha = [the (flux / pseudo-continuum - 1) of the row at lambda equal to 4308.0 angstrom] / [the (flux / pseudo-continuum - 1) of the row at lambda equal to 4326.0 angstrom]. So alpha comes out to 2.0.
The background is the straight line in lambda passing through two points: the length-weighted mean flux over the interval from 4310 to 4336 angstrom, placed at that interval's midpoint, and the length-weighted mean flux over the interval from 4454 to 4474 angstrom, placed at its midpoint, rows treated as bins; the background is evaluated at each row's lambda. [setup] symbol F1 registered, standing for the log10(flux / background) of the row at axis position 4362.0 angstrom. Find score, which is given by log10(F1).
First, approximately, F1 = 0.03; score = -1.5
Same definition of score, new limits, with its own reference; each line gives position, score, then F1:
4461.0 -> -2.4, 0.00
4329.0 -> -2.1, 0.01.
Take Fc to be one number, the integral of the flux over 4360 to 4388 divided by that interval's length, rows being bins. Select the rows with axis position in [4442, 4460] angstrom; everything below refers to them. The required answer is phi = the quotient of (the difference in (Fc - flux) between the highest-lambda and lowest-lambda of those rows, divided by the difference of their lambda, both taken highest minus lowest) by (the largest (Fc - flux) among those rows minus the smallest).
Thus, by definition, -0.003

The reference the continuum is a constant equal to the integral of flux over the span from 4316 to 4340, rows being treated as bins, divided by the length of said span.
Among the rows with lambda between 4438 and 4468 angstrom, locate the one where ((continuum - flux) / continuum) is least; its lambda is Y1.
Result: 4467.0 angstrom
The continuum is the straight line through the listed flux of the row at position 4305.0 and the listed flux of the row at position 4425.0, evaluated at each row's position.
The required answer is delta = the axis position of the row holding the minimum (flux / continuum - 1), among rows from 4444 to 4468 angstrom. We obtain 4455.0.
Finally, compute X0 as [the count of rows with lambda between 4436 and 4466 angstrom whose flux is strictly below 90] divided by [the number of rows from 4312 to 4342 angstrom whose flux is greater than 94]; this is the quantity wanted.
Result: 0.00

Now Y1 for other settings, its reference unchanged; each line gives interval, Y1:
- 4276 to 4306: 4278.0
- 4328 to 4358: 4332.0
